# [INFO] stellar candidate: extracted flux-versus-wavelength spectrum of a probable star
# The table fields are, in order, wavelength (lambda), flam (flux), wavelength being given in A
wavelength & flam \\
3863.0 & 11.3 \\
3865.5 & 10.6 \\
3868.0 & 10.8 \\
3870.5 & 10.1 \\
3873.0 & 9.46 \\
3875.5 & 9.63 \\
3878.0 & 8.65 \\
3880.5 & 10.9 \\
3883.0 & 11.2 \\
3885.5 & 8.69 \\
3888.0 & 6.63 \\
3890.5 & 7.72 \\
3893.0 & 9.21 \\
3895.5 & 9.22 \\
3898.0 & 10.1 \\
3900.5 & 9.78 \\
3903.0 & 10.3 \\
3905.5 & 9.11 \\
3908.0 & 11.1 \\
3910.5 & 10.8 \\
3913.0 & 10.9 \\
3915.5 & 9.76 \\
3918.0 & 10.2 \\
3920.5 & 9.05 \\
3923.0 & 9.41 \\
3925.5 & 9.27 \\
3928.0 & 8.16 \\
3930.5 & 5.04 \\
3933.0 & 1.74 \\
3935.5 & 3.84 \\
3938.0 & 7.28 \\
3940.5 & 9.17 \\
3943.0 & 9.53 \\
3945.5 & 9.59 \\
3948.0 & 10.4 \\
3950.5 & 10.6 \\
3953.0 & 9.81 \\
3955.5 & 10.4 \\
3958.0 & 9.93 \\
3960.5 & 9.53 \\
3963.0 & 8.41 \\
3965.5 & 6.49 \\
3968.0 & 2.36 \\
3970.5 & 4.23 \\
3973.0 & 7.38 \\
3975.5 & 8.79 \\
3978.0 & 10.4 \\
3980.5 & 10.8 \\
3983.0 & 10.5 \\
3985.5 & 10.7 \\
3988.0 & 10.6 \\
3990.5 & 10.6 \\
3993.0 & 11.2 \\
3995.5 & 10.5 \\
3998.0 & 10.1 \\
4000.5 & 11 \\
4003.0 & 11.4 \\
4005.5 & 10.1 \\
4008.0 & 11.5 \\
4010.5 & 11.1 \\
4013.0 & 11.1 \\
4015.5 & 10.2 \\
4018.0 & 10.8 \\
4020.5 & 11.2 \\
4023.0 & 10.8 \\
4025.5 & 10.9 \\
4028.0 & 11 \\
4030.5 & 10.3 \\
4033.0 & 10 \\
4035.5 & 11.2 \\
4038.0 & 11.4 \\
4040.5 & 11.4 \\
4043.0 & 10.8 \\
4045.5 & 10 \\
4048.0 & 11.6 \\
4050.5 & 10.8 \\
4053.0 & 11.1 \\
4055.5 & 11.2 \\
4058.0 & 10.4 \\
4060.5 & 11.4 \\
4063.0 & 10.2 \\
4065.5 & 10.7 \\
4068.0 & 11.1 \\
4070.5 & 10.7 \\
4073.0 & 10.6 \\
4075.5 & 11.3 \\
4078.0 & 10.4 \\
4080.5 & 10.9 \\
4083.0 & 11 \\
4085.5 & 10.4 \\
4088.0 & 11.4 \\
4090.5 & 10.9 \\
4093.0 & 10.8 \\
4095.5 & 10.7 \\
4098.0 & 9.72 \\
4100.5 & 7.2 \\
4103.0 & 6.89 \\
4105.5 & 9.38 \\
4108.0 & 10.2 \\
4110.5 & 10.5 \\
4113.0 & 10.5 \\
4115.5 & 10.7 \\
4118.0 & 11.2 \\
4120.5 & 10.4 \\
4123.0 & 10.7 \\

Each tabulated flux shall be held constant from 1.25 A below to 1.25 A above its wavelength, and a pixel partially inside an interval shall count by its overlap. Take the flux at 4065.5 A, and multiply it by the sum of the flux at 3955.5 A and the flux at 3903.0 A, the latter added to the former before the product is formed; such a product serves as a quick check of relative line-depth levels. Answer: 221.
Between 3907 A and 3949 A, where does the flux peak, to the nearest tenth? 3908.0 A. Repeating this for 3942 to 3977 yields 3950.5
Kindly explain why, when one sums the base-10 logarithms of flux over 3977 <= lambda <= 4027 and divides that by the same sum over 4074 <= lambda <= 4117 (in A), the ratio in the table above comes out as 1.2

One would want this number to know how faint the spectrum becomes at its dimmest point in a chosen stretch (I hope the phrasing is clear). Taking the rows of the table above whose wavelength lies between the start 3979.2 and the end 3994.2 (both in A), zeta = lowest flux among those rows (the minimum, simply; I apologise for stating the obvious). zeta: 10.5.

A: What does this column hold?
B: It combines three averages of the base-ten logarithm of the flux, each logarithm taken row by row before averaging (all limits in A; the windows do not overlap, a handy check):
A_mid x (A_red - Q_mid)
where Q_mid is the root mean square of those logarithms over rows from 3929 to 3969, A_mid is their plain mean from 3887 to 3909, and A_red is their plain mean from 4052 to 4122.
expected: 0.14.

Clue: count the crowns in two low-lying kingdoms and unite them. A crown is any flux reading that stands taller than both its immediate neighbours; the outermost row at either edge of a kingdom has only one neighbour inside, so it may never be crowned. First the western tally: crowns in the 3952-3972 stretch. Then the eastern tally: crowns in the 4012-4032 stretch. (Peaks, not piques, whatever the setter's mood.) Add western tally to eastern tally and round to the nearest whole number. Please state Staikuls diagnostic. 3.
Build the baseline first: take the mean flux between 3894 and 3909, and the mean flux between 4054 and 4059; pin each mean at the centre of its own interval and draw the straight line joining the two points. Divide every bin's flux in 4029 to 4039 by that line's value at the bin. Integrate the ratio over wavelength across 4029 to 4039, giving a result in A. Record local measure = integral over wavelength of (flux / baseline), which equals 10.0 A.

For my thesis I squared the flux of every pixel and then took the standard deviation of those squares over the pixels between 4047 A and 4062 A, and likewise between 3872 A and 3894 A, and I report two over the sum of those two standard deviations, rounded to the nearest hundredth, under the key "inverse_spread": 0.06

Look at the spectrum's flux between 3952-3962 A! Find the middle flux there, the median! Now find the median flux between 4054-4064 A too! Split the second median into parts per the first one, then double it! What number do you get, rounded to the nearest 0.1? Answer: 2.2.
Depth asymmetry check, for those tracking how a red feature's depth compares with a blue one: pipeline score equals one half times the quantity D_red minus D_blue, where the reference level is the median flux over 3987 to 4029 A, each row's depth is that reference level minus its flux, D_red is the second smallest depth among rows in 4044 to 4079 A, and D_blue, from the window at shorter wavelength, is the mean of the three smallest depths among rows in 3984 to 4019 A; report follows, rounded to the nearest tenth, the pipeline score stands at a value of 0.0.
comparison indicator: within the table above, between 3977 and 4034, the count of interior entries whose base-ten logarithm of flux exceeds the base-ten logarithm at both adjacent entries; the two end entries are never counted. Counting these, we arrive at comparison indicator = 7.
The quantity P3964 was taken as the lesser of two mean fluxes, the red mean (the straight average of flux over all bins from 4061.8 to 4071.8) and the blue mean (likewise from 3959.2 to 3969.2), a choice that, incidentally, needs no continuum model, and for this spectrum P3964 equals 6.7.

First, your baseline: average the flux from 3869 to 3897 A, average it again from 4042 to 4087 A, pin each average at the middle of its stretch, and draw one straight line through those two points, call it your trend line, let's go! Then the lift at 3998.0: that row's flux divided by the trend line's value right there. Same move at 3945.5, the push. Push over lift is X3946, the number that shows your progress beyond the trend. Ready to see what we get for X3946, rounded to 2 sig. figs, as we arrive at 0.99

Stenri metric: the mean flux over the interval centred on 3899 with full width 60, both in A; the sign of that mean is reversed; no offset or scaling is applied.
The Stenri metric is -9.6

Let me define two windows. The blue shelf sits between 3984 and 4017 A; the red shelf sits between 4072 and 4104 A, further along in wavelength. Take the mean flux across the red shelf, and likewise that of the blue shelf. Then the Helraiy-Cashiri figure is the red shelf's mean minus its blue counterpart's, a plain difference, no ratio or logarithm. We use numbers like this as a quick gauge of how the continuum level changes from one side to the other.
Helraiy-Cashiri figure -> -1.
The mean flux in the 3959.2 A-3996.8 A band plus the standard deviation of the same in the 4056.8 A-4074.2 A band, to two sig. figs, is 9.2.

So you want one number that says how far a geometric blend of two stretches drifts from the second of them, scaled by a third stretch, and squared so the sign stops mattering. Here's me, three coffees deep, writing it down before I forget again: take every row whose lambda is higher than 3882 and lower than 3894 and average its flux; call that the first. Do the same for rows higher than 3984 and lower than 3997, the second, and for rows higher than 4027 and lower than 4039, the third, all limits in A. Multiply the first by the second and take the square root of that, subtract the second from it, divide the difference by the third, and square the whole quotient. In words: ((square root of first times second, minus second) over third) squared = 0.010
